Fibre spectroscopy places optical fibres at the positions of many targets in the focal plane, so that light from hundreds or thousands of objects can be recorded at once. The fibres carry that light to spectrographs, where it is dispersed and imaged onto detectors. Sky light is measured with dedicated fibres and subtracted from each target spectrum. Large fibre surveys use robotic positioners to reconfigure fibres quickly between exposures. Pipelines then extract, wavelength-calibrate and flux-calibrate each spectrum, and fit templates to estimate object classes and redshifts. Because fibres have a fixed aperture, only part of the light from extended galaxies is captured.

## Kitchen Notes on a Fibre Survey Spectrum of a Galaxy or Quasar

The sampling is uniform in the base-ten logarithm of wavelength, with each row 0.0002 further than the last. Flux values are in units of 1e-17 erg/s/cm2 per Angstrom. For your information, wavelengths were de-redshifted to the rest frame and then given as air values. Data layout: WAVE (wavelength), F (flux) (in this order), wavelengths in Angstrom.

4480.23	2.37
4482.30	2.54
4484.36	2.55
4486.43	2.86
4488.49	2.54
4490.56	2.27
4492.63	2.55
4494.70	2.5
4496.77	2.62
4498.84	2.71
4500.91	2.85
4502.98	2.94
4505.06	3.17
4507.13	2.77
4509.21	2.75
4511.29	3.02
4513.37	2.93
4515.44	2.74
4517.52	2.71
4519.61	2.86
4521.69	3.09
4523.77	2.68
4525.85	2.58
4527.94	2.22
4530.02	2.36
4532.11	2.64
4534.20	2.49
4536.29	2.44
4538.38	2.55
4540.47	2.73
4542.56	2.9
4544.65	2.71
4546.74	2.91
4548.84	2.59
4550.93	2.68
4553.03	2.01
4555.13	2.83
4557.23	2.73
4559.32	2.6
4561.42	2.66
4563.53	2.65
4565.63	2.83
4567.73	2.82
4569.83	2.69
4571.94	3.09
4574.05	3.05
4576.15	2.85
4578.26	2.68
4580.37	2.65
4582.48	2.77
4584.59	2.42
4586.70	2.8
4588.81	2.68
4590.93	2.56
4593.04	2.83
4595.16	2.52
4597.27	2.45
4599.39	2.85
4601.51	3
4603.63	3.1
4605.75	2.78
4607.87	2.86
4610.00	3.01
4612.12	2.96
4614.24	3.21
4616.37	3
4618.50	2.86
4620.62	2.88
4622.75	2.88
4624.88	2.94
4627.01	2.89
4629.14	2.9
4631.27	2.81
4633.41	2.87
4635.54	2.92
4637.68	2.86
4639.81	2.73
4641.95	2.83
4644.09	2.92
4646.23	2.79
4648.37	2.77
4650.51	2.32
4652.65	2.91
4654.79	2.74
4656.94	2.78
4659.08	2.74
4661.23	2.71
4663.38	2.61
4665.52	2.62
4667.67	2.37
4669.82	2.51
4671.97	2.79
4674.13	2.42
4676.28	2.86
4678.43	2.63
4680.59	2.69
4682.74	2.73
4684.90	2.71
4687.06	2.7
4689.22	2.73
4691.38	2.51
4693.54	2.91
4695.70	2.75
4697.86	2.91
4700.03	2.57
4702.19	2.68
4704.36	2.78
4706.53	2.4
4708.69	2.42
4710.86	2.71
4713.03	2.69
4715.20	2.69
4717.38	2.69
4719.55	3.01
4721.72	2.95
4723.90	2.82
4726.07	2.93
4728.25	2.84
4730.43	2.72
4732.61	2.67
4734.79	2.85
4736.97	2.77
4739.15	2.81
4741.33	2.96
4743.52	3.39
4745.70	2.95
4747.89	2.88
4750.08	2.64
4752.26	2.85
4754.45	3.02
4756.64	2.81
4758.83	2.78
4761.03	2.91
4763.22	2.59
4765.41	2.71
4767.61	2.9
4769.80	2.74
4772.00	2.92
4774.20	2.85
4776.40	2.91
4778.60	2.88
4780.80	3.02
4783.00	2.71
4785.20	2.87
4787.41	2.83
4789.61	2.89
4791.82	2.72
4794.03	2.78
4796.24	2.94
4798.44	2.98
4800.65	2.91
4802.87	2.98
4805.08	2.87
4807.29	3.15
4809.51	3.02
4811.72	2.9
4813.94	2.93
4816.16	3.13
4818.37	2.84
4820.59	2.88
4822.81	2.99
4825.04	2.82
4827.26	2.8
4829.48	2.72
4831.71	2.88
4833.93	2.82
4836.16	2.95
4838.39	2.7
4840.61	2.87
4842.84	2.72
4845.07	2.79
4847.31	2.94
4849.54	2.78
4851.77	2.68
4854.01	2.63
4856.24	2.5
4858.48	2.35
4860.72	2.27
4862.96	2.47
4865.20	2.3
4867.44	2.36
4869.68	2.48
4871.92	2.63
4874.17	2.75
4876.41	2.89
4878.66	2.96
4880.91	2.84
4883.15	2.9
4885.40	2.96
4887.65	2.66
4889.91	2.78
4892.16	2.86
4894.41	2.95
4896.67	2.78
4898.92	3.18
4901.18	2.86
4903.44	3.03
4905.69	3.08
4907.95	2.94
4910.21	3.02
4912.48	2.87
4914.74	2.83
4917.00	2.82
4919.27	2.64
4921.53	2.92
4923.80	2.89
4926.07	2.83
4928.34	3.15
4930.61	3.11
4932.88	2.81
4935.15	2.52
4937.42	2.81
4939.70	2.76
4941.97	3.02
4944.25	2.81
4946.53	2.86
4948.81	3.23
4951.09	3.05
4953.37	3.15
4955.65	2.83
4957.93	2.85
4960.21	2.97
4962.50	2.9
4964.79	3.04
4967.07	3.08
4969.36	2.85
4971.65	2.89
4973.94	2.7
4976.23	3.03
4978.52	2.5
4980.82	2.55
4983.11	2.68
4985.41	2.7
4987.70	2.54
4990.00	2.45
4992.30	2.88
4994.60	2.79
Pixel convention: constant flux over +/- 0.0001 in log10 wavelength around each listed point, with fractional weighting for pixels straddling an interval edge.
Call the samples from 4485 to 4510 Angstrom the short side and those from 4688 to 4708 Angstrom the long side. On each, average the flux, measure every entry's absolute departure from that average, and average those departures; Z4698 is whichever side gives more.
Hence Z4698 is 0.179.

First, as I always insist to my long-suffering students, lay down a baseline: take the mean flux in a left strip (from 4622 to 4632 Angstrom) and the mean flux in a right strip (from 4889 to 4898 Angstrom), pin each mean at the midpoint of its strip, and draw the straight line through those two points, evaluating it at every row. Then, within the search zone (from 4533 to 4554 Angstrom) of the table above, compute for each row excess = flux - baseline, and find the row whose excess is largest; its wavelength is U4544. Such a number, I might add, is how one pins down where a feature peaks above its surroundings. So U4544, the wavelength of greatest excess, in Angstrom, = 4546.74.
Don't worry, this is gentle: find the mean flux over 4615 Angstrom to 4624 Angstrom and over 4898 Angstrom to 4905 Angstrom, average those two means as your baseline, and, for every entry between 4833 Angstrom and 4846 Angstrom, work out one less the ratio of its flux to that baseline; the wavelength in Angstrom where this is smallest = 4836.16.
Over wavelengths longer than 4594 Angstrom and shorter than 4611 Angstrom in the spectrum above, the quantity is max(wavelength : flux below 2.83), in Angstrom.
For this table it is 4605.75 Angstrom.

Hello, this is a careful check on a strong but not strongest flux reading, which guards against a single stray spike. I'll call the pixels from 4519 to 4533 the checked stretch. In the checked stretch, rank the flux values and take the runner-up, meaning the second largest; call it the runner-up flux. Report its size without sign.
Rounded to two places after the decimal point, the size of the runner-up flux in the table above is 2.86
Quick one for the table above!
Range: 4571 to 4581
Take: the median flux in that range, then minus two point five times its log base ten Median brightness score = -1.14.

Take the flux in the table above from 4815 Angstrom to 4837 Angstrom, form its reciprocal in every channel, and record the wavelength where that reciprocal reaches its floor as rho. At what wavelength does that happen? 4816.16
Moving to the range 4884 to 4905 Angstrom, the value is 4898.92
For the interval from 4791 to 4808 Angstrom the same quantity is 4807.29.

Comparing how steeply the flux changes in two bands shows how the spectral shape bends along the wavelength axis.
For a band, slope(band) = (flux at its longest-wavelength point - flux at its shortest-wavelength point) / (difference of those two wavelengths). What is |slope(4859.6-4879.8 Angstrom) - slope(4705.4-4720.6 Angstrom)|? 0.008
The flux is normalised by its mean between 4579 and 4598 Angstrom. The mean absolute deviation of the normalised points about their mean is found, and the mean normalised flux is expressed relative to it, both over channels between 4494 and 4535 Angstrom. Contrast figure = 15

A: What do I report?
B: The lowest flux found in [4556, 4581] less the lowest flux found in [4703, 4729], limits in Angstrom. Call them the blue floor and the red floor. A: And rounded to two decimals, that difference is 0.20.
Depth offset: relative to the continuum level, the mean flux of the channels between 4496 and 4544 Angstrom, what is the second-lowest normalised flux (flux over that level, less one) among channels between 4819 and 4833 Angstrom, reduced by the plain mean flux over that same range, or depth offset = -2.82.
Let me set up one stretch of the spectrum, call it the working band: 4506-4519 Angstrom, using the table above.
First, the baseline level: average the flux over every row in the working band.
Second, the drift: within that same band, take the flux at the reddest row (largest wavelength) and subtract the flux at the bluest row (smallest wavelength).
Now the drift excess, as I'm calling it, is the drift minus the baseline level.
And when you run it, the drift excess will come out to -2.88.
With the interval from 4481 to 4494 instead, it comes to -2.54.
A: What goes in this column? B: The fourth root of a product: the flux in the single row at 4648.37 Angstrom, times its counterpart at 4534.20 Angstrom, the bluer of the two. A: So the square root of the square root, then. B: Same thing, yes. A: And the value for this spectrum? 1.62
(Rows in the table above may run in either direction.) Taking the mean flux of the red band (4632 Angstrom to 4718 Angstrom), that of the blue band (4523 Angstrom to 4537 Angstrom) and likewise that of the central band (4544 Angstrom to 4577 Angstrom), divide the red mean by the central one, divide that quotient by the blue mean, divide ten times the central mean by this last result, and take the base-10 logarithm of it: 1.84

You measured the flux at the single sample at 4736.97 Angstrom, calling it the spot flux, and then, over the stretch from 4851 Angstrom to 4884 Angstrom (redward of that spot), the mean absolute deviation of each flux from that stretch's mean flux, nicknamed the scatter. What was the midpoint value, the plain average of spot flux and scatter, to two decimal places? 1.48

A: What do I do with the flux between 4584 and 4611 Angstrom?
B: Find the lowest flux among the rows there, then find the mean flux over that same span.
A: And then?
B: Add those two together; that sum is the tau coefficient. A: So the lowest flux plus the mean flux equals 5.18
